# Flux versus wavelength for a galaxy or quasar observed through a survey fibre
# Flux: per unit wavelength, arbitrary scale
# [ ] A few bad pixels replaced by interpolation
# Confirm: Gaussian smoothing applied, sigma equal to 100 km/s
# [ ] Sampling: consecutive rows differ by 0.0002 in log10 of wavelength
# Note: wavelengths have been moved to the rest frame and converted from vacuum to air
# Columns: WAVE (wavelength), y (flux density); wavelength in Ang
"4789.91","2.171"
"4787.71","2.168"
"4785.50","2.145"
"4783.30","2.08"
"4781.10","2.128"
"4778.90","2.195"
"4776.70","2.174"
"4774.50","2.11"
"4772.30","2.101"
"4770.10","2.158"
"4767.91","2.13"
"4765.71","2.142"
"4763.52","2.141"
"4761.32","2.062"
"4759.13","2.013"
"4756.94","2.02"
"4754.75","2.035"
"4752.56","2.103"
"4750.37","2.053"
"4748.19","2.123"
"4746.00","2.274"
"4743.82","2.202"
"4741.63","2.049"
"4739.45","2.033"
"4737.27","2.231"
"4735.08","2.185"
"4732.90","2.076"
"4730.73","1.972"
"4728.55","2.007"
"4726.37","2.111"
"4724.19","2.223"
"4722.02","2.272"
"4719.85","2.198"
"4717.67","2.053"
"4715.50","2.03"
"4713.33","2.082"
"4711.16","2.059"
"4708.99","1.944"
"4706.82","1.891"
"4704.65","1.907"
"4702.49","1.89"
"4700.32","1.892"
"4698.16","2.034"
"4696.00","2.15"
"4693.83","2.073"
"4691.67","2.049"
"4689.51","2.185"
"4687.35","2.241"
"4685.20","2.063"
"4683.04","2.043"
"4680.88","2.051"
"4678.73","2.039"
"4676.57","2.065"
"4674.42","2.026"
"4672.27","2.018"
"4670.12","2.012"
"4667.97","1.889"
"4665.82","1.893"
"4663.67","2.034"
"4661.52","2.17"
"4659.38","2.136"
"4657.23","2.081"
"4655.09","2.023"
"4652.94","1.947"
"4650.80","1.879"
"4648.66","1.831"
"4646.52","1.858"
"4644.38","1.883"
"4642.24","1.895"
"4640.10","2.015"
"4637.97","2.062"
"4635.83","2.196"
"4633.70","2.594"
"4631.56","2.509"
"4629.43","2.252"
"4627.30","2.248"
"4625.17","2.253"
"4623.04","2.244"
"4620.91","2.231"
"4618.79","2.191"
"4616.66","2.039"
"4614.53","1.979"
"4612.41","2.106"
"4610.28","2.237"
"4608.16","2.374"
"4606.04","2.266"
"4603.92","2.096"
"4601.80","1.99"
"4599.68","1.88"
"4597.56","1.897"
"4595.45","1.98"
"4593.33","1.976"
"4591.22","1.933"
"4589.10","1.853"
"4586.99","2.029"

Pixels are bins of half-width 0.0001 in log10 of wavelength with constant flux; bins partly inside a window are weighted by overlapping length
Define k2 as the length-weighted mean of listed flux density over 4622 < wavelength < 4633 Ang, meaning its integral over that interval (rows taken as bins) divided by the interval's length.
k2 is 2.31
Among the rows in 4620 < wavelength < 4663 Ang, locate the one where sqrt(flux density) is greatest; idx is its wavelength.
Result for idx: 4633.70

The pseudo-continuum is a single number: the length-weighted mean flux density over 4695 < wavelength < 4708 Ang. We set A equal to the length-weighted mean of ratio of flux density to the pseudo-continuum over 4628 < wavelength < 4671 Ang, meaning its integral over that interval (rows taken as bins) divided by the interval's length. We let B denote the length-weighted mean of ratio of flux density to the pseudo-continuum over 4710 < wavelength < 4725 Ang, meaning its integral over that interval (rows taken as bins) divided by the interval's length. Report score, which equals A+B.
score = 2.14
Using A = 1.05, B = 1.09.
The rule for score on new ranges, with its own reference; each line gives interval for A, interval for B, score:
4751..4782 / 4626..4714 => 2.12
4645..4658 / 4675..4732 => 2.04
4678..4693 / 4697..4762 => 2.13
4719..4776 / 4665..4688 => 2.12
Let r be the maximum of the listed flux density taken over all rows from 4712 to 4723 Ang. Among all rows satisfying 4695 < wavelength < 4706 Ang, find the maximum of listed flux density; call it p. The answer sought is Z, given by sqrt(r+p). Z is 2.10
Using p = 2.15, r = 2.272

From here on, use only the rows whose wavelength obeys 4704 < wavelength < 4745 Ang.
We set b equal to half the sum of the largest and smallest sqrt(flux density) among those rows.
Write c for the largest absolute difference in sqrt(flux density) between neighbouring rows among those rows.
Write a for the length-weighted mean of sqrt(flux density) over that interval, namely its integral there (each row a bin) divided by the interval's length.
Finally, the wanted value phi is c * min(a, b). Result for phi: 0.098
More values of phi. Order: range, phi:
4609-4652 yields 0.187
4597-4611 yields 0.084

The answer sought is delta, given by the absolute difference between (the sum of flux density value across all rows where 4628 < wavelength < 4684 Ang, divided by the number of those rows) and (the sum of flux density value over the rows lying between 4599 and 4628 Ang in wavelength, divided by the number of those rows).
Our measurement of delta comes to 0.10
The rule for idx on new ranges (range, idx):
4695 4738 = 4722.02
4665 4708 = 4687.35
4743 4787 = 4746.00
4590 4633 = 4631.56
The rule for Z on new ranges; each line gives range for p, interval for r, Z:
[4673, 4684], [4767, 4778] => 2.06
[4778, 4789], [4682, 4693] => 2.11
